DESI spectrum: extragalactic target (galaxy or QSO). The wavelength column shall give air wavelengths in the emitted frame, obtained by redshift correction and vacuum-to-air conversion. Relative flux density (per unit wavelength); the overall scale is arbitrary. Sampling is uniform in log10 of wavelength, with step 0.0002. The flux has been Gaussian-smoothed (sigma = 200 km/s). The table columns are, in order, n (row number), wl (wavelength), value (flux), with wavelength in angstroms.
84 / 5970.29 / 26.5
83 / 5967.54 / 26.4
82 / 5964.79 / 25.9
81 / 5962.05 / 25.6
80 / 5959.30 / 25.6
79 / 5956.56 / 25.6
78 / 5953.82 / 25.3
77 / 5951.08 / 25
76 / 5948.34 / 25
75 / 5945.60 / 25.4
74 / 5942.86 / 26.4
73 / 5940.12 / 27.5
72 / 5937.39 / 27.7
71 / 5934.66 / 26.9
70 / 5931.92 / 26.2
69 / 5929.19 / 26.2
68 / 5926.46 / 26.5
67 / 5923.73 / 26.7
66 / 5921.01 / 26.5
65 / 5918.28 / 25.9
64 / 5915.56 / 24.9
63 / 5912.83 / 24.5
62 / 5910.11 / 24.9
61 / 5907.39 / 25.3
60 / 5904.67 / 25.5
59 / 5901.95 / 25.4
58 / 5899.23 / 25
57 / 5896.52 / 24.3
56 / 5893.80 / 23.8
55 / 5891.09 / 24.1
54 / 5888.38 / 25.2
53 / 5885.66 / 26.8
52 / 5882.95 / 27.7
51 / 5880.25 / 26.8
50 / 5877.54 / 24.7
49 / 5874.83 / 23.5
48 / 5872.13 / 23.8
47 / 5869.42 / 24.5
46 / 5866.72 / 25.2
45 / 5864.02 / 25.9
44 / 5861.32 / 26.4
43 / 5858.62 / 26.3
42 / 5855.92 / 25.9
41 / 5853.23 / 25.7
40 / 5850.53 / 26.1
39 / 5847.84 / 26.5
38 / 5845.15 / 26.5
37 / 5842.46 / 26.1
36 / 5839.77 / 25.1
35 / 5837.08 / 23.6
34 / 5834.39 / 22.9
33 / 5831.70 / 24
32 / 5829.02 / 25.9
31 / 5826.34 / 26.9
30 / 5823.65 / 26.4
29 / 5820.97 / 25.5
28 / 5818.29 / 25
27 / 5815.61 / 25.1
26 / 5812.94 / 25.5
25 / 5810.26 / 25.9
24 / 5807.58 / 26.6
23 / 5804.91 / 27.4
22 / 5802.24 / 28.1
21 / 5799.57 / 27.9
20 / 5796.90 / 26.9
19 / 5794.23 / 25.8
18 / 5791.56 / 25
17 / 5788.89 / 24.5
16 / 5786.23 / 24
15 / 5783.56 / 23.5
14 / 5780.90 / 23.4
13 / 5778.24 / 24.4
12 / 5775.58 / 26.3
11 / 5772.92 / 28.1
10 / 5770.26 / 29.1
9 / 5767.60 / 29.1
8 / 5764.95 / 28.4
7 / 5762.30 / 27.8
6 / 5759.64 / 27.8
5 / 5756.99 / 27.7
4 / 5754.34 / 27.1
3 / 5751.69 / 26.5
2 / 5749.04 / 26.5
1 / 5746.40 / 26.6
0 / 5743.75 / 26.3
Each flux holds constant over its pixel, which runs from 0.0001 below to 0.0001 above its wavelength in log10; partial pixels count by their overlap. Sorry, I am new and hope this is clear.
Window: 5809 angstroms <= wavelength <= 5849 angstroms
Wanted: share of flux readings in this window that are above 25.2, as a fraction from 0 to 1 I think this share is 0.60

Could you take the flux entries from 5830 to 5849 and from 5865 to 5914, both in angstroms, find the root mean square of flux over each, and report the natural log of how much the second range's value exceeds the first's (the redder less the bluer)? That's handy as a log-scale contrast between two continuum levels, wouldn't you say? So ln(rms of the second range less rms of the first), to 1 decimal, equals -2.5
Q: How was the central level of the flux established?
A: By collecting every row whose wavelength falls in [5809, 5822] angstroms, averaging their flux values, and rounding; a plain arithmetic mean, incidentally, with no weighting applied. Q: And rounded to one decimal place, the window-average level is 25.4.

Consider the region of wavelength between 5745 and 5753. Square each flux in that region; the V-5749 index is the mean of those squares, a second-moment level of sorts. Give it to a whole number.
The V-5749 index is 704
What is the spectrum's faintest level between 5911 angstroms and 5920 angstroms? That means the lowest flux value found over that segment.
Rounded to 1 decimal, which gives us 24.5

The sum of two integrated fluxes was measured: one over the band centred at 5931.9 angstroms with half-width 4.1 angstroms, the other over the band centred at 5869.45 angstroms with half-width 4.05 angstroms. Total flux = 415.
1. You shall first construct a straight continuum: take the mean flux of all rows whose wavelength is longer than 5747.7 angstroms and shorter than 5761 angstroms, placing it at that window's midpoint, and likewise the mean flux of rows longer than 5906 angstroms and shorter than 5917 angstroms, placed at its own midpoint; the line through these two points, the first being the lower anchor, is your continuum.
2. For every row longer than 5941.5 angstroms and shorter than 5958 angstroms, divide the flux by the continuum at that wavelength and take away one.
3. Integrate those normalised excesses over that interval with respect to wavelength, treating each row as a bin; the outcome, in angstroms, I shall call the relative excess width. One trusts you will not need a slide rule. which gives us 0.7 angstroms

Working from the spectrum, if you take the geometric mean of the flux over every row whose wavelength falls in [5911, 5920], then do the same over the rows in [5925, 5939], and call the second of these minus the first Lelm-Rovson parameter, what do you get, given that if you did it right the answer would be 1.6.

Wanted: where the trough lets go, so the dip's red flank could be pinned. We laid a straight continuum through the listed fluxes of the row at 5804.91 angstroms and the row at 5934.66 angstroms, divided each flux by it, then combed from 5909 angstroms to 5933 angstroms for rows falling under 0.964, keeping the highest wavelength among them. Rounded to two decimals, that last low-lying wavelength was 5918.28 angstroms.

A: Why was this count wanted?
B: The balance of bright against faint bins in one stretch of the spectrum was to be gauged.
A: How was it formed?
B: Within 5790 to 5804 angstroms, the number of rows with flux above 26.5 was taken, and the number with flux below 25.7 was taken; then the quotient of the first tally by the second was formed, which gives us 3.0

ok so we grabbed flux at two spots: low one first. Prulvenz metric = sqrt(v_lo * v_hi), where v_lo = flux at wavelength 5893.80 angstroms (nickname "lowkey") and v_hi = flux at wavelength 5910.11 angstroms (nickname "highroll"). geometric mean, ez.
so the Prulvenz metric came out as 24.3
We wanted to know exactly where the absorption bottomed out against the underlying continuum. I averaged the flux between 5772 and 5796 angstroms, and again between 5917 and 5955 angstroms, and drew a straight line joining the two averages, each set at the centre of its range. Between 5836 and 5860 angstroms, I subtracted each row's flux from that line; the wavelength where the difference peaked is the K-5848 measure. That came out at 5837.08 angstroms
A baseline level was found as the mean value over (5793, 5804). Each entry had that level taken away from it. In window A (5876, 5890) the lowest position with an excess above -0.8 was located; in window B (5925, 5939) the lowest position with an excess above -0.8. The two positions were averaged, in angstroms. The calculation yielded 5903.4 angstroms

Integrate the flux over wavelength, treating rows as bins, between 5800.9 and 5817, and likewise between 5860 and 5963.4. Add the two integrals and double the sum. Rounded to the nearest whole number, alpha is 6142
